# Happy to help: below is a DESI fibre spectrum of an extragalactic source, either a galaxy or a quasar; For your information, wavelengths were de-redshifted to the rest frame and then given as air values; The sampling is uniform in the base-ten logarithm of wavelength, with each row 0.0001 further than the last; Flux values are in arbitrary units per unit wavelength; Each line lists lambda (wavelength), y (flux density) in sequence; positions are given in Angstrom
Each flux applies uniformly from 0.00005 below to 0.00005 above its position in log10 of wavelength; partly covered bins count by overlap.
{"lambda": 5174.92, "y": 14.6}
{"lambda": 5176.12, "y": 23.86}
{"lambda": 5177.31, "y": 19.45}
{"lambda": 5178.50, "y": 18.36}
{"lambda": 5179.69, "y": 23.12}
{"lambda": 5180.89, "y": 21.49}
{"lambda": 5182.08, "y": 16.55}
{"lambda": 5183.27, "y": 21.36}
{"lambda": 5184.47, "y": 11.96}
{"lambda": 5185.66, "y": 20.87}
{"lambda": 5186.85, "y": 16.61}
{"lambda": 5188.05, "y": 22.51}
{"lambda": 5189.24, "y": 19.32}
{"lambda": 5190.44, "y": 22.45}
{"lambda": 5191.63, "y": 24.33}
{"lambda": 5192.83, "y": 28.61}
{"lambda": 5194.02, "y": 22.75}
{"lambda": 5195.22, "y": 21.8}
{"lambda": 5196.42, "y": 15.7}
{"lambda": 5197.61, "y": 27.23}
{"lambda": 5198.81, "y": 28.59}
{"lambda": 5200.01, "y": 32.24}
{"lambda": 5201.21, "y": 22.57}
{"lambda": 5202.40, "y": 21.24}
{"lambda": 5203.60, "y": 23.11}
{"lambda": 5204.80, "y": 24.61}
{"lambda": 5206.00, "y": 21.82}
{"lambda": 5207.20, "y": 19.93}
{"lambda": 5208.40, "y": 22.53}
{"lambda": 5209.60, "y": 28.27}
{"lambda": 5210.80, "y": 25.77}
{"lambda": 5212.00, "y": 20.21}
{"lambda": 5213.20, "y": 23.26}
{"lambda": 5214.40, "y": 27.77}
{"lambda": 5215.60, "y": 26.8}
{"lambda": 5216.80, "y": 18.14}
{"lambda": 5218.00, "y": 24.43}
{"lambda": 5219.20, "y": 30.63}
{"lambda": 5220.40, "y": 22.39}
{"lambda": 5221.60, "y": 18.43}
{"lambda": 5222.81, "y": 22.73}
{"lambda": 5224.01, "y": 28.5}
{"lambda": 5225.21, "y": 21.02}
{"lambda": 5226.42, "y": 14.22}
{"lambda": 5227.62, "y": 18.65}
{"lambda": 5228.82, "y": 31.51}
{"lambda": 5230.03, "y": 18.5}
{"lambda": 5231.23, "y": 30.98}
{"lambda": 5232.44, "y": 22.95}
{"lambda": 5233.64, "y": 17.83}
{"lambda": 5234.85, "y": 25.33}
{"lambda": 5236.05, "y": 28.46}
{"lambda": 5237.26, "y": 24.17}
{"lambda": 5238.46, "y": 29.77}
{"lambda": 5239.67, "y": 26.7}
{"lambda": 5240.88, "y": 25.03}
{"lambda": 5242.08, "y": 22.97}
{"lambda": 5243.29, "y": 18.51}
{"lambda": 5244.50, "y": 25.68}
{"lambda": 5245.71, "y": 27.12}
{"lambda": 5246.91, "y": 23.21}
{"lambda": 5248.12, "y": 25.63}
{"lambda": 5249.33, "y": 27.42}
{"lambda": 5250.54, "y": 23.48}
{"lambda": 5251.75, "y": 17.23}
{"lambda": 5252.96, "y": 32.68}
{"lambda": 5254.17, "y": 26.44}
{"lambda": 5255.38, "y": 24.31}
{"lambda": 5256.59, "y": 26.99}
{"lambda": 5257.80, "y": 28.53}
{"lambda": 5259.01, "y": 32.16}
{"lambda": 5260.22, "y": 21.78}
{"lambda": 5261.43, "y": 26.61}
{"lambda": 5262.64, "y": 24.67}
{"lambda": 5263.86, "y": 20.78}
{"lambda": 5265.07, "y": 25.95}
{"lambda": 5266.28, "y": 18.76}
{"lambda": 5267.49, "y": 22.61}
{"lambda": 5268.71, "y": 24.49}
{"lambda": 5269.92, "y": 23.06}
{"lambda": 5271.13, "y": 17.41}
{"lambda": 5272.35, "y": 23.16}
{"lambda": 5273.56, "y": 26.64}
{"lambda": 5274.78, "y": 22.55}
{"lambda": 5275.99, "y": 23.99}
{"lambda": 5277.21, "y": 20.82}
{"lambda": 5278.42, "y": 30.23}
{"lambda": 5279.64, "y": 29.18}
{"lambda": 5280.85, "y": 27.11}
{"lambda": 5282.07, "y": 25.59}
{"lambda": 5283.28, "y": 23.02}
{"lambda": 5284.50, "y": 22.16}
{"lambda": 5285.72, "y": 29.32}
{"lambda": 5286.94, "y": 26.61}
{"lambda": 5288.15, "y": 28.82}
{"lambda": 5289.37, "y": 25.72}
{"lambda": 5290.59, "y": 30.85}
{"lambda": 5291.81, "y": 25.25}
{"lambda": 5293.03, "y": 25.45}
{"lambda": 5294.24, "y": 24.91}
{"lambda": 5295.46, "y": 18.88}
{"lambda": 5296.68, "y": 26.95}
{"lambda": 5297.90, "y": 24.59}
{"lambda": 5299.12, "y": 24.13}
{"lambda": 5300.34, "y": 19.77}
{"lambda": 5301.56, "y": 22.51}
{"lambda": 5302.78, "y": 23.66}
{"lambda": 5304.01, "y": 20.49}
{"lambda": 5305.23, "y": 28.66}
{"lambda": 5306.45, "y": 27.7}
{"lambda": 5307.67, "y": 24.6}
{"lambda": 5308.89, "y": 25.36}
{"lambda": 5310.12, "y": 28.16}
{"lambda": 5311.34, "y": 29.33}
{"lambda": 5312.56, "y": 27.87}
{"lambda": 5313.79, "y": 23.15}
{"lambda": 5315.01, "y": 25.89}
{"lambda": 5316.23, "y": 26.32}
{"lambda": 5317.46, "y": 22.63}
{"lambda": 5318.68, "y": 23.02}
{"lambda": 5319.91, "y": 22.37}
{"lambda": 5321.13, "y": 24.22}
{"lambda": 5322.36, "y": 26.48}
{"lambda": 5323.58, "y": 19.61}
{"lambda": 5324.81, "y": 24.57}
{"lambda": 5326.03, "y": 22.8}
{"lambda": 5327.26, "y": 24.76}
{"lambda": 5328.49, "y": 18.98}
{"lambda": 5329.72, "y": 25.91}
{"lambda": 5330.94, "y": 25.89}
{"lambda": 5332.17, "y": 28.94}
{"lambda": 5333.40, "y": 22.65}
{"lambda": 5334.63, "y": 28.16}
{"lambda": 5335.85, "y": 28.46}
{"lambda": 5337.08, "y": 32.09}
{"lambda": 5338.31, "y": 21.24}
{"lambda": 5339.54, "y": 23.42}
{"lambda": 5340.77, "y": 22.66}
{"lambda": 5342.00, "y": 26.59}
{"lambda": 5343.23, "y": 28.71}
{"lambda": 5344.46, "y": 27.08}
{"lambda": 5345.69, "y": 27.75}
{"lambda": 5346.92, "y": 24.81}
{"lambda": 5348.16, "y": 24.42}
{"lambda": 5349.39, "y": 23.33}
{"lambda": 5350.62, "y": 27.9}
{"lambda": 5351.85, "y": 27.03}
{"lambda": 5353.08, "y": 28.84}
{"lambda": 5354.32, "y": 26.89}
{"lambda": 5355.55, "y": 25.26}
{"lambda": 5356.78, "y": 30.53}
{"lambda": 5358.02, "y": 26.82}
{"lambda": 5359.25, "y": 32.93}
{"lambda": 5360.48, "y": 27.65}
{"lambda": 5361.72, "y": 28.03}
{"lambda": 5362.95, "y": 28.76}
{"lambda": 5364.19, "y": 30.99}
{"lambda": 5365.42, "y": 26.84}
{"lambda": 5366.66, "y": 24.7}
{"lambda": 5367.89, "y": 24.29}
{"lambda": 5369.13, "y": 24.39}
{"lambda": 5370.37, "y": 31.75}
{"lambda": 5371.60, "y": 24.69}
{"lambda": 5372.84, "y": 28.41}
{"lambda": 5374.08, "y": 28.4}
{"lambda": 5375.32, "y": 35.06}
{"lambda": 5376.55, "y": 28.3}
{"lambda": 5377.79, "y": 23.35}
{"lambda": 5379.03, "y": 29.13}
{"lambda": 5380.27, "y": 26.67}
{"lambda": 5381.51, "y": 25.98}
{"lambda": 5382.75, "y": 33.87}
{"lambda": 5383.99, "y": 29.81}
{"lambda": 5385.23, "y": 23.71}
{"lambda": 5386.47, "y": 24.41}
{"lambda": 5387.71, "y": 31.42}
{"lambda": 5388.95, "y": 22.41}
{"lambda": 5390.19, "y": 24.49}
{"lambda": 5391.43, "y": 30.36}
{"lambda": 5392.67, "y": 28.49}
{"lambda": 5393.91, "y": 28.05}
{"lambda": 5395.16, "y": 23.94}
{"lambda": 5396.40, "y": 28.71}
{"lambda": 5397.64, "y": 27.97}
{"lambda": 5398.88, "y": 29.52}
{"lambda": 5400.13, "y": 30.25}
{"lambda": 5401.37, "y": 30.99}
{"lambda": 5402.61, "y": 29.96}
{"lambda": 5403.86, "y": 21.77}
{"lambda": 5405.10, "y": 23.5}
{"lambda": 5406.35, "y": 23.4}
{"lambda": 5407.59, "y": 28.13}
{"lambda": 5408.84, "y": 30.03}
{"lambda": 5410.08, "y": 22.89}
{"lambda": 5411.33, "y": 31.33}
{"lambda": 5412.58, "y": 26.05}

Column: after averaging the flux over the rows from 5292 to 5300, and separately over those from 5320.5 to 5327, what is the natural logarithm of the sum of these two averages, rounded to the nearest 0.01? 3.86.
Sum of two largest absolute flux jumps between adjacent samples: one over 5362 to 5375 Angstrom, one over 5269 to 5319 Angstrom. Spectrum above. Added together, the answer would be 17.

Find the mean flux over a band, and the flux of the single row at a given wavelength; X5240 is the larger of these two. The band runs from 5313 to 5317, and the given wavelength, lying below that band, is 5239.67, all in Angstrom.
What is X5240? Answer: 26.7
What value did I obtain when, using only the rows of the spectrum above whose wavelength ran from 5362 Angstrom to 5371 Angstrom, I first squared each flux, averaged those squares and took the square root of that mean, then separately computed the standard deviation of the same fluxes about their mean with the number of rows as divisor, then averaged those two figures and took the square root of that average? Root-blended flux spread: 3.903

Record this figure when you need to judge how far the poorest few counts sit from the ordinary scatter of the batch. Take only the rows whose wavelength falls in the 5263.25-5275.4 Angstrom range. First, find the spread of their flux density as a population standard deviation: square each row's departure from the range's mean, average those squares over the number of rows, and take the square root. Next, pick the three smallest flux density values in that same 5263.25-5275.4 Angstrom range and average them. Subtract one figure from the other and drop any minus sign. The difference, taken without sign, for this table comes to 16.2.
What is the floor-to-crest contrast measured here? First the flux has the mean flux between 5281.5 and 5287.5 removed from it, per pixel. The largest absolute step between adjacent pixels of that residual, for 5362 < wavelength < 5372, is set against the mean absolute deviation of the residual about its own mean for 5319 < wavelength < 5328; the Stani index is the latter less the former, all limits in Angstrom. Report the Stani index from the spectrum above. -5.7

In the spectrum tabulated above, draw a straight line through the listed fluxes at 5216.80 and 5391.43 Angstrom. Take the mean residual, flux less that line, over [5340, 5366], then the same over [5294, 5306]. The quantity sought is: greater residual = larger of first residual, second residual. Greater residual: -0.4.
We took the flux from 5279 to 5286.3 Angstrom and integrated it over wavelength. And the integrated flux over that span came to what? 190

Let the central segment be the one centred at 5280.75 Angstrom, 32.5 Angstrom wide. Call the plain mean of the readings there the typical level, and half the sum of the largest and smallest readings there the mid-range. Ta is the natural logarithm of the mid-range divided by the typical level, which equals -0.03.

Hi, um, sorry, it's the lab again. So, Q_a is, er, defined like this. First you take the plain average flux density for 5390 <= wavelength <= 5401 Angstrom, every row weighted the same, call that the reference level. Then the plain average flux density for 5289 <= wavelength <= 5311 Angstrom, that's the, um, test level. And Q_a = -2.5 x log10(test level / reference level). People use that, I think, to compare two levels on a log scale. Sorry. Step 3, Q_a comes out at 0.13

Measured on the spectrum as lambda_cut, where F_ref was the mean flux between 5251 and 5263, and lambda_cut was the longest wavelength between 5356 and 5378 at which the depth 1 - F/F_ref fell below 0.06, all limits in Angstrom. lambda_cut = 5376.55 Angstrom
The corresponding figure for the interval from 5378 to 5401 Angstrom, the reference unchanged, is 5400.13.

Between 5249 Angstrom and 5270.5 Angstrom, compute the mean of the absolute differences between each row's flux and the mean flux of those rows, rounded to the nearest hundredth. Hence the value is 3.08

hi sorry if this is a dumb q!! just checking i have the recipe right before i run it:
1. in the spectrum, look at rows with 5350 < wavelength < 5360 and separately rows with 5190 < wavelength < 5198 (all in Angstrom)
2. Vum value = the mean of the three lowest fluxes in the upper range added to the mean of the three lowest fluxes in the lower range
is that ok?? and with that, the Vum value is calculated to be 46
